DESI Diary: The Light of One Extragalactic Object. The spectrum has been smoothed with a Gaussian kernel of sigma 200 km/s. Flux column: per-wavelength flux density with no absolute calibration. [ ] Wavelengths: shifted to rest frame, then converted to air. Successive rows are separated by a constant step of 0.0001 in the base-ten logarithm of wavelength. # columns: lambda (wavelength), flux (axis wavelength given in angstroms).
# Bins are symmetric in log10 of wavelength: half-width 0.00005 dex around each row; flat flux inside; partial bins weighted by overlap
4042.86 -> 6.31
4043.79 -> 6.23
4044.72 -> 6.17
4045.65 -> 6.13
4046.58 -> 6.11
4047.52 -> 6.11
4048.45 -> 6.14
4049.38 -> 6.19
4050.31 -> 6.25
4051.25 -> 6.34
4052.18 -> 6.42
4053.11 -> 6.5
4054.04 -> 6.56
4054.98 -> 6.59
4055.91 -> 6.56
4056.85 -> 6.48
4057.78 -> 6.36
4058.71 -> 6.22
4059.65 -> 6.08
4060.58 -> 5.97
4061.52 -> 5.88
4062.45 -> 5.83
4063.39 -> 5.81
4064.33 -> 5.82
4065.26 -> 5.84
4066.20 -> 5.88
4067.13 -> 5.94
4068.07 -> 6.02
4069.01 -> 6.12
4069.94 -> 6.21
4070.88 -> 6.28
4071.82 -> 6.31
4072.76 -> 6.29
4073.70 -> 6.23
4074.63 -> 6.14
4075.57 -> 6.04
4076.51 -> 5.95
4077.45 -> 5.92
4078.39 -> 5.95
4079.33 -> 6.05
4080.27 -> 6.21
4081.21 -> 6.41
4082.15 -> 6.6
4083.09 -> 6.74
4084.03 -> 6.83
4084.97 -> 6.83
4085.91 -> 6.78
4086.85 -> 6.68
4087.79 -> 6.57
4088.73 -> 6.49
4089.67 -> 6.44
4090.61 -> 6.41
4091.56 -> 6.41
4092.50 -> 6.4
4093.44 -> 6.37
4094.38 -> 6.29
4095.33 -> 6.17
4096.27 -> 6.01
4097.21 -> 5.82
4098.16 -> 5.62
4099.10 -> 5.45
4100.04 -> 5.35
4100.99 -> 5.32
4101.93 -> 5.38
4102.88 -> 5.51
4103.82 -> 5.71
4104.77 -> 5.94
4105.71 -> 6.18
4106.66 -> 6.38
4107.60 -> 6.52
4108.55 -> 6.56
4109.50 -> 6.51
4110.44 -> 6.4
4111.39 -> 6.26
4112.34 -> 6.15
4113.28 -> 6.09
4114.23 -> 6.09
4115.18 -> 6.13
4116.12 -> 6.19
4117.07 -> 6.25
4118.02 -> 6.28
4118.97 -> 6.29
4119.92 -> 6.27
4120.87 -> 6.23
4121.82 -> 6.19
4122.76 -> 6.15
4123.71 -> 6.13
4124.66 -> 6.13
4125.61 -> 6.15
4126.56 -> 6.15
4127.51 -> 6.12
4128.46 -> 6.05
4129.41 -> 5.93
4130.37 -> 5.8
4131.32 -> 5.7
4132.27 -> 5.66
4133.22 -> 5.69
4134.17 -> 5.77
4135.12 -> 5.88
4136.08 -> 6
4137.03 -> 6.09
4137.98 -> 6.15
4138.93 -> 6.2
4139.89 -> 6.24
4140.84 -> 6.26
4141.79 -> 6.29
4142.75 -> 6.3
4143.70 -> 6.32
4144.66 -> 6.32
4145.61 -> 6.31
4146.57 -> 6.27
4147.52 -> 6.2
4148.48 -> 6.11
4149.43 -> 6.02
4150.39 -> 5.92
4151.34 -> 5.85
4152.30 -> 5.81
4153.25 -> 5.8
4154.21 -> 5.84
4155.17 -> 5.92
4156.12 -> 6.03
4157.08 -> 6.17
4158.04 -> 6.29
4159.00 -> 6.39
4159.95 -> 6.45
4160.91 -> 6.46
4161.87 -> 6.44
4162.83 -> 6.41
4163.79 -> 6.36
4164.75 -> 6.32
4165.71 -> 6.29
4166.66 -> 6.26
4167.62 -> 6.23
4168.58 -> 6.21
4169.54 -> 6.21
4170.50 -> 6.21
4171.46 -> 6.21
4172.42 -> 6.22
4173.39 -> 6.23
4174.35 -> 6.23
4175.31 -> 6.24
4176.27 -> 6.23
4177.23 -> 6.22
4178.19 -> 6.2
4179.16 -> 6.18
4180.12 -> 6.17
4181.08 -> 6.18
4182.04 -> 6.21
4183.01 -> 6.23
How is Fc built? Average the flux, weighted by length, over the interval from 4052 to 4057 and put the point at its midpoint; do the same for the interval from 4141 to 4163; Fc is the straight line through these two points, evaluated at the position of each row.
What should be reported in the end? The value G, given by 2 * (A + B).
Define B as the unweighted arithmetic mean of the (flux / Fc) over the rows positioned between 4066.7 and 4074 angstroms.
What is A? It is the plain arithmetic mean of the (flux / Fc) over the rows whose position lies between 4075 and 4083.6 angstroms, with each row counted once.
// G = 3.84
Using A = 0.965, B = 0.955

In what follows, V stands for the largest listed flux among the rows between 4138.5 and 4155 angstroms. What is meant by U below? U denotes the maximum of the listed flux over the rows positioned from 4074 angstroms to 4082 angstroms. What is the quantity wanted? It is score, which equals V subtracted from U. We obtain 0.1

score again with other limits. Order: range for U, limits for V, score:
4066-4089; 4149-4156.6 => 0.8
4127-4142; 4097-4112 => -0.3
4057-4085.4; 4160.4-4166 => 0.4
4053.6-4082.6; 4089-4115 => 0.0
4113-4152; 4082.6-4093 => -0.5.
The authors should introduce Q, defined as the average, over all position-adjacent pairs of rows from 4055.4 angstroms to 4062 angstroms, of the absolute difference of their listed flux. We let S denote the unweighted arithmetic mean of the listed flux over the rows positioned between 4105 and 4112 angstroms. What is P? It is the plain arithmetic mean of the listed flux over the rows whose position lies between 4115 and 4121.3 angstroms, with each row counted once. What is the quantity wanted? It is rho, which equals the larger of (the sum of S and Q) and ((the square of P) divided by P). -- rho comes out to 6.51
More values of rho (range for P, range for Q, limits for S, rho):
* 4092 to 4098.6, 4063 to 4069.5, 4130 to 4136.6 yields 6.10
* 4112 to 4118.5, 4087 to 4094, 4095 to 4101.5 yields 6.17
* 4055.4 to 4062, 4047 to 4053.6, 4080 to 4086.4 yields 6.69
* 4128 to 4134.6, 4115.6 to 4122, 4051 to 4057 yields 6.53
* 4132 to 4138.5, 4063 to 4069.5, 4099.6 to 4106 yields 5.89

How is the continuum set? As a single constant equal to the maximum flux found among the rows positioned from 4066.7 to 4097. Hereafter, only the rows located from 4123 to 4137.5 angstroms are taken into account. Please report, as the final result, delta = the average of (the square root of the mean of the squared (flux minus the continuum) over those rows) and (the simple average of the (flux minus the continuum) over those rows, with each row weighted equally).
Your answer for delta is 0.01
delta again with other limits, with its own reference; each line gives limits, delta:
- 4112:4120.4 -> 0.00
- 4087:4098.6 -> 0.03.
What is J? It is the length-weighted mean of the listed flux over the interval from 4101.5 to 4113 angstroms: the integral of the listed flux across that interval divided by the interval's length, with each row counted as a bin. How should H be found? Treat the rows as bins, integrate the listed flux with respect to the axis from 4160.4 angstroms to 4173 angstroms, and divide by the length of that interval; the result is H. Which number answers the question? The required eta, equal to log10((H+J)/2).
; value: 0.793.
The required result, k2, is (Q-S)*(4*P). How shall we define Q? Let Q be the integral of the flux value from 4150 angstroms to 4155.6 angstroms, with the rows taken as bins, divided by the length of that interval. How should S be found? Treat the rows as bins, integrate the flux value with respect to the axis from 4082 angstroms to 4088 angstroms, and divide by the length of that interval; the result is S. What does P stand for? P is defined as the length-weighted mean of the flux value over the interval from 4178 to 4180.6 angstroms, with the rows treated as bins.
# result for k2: -21.7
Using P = 6.17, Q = 5.86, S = 6.74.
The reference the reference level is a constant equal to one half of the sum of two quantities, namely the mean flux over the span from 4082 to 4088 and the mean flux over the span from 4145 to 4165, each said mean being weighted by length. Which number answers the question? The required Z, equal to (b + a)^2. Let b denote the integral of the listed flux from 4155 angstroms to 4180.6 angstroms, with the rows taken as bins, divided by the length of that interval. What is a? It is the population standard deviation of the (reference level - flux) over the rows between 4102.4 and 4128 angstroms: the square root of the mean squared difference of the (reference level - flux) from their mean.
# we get 41.9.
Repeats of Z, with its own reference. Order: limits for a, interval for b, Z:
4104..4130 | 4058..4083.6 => 39.2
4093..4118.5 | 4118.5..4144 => 41.6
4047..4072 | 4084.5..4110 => 40.9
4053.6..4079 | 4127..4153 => 39.5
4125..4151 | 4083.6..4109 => 40.6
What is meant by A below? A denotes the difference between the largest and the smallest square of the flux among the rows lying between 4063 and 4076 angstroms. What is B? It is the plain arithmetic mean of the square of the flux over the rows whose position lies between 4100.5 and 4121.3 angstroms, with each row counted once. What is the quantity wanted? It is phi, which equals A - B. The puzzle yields -32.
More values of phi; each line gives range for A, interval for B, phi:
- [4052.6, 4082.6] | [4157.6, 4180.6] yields -30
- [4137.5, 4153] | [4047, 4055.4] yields -34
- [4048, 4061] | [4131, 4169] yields -30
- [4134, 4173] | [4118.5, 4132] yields -29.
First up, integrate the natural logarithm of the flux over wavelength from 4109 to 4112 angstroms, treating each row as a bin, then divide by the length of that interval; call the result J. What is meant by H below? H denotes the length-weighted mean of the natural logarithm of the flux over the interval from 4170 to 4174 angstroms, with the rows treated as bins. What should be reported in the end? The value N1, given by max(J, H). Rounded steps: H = 1.82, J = 1.85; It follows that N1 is 1.851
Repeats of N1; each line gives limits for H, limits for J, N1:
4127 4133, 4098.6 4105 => 1.768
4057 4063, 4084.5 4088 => 1.907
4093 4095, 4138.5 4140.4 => 1.839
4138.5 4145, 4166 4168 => 1.841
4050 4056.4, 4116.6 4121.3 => 1.864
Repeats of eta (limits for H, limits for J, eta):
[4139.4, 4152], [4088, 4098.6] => 0.793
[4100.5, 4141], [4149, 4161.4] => 0.783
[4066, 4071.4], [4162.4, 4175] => 0.791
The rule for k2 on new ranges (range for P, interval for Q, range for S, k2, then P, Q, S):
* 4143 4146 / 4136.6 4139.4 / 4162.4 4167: -4.5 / 6.32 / 6.16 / 6.34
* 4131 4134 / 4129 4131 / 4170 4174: -8.7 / 5.70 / 5.83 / 6.21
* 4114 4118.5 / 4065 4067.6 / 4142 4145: -10.0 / 6.19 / 5.89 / 6.29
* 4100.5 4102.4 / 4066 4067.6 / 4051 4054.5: -11.7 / 5.35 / 5.93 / 6.48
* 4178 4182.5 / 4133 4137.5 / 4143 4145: -10.3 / 6.19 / 5.90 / 6.31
